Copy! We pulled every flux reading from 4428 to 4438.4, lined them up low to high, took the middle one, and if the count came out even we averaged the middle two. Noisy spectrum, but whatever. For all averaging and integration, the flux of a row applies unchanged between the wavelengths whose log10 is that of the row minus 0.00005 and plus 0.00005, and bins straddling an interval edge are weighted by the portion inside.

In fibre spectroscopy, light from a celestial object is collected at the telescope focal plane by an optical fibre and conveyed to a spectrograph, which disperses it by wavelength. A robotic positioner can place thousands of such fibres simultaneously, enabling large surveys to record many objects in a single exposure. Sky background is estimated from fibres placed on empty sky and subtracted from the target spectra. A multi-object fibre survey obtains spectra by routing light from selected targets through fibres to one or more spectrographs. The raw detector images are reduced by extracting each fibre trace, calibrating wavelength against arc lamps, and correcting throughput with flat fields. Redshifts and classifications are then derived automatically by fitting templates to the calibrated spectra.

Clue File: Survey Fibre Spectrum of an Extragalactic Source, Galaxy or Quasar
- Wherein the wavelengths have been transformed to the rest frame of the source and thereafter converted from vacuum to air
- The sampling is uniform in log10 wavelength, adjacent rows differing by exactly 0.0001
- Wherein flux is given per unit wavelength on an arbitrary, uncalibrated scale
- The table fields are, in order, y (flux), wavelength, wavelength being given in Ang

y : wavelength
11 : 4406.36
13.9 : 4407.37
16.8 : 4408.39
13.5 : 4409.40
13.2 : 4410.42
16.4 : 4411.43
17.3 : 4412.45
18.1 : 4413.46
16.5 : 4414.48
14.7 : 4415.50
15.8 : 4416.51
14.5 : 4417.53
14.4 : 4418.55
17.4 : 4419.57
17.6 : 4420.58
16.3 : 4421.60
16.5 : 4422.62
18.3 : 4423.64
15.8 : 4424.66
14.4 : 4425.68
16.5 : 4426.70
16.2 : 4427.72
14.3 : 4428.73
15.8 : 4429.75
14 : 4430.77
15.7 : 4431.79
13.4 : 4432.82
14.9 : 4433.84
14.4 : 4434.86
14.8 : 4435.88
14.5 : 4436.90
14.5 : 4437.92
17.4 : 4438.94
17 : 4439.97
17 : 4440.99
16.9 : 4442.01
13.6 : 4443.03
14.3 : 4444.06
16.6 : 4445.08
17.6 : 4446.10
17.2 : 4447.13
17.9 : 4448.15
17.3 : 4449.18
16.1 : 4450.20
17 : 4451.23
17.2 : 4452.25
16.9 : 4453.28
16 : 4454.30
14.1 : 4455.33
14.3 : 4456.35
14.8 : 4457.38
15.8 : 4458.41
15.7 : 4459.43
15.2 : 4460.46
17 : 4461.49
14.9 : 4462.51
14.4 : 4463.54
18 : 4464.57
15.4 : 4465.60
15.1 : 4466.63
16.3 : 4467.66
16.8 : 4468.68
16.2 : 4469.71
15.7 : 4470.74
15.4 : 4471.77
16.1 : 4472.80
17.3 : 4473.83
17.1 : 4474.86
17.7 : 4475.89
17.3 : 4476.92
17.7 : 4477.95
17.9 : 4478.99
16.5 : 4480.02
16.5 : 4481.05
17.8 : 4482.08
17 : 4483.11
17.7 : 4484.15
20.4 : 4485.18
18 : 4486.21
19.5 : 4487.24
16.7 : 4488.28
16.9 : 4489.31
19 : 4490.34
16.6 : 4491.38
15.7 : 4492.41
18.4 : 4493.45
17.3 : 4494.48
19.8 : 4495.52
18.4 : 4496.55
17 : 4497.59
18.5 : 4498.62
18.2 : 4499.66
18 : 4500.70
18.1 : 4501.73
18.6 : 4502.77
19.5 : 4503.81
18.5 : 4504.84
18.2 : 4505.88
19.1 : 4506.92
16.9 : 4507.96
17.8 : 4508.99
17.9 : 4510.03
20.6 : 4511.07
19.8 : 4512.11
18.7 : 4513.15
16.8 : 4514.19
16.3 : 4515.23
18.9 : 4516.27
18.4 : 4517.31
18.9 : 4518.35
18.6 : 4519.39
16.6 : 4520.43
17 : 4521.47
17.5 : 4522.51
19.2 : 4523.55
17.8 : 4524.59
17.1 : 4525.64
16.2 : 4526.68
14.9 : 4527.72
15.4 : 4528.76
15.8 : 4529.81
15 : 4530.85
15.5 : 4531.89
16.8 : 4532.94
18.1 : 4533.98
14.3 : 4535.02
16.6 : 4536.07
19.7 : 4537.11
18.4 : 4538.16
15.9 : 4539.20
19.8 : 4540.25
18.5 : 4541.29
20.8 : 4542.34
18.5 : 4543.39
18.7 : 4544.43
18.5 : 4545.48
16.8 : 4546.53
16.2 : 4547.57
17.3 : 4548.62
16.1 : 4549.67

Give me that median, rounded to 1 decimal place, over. 14.5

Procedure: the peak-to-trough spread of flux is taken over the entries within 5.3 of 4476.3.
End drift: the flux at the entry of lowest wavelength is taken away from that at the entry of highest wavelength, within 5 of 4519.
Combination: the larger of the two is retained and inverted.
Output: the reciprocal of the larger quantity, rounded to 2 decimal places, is 0.40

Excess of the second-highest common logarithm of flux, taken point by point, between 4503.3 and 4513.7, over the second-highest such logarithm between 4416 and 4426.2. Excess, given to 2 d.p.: 0.05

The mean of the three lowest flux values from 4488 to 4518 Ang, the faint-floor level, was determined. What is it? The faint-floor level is 16.2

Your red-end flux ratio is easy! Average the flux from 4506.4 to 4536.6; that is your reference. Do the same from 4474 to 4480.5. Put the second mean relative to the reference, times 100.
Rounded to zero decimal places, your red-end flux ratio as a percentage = 100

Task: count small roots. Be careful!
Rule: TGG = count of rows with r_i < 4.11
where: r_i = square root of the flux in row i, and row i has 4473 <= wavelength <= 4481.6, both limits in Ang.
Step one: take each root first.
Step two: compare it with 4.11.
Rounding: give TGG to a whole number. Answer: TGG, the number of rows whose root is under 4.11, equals 2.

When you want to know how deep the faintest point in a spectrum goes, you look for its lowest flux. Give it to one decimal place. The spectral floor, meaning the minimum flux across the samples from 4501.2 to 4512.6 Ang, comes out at 16.9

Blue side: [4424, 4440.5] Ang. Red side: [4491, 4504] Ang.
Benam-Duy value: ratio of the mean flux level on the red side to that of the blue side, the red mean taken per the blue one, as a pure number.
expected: 1.18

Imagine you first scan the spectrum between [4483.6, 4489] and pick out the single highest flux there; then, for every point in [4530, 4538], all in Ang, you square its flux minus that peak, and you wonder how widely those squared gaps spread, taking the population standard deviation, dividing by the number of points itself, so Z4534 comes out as 12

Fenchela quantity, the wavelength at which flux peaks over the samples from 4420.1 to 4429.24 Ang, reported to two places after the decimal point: 4423.64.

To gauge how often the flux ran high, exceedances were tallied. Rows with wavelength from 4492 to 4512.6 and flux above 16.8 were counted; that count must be 19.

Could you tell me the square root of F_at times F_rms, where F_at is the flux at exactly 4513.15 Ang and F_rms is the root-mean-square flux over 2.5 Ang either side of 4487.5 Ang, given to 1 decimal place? 18.5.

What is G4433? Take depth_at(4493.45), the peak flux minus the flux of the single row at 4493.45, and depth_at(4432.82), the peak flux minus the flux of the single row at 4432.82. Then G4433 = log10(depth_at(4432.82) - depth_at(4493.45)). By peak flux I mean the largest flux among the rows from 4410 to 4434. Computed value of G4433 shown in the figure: 0.70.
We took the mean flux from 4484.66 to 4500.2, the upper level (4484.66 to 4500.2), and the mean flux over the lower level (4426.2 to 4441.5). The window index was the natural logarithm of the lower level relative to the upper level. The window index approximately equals -0.160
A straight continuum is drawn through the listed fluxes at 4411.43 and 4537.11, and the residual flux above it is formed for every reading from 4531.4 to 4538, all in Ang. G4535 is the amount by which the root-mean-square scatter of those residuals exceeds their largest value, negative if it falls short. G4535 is 3.28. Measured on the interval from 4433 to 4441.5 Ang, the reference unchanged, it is 1.65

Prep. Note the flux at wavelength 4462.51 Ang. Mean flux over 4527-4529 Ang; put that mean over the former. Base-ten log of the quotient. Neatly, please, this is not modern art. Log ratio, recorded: 0.01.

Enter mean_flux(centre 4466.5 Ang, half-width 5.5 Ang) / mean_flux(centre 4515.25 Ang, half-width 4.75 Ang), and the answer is 0.86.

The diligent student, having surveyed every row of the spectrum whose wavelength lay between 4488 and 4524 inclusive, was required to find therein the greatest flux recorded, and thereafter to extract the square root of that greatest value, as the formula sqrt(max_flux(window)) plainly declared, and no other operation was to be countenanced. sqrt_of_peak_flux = 4.54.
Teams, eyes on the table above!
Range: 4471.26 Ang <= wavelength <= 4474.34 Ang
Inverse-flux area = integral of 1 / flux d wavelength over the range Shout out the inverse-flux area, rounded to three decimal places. 0.190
